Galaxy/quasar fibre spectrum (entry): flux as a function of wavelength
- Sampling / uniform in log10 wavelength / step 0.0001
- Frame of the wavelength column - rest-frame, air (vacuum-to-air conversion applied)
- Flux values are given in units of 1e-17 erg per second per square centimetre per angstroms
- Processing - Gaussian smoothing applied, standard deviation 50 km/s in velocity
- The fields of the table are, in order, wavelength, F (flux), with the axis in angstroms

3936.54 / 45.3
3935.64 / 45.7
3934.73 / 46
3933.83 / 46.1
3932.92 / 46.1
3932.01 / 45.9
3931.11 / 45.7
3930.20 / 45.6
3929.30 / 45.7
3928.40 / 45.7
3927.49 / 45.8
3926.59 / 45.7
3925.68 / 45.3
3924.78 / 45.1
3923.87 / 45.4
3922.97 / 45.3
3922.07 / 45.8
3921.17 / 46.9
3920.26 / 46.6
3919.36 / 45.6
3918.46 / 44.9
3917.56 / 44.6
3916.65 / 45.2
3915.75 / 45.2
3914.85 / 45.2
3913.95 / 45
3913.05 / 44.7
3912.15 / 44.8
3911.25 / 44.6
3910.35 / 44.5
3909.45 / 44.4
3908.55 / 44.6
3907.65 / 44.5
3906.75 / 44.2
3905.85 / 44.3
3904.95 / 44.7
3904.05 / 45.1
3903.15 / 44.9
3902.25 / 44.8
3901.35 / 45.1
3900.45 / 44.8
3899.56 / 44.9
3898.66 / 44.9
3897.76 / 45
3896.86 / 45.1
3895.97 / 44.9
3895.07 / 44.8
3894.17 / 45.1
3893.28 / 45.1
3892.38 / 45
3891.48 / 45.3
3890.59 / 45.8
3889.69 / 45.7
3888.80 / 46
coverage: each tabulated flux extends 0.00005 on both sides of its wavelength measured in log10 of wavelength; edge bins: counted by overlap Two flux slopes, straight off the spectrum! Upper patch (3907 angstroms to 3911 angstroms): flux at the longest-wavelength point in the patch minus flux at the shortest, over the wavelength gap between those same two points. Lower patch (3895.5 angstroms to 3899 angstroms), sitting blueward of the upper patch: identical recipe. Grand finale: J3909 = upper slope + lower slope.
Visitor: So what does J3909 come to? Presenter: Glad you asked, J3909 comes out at 0.0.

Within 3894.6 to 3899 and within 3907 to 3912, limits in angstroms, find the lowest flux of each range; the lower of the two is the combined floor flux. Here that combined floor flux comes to 44.40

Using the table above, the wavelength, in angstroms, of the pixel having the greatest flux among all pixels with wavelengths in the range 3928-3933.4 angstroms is 3932.92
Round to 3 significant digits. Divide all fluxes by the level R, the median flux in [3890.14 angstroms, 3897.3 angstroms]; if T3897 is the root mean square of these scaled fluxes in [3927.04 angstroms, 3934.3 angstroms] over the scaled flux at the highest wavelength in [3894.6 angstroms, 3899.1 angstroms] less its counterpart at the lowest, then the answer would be 458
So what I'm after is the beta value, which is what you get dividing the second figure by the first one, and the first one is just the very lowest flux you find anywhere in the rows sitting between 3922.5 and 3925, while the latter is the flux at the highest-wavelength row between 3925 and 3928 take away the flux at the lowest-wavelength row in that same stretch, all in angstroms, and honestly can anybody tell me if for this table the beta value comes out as 0.011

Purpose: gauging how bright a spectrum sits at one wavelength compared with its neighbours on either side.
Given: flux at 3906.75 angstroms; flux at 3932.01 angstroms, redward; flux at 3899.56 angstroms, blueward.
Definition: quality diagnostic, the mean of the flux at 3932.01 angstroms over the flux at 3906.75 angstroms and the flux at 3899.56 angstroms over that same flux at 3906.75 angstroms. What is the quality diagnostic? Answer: 1.03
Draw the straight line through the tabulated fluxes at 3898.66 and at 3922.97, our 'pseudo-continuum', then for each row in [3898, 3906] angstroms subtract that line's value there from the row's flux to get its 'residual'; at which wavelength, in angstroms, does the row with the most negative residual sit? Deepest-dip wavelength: 3905.85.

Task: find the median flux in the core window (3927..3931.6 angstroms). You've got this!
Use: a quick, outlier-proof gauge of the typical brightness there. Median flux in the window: 45.7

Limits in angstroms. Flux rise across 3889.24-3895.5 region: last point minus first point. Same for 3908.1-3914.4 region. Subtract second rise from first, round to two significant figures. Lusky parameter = -1.3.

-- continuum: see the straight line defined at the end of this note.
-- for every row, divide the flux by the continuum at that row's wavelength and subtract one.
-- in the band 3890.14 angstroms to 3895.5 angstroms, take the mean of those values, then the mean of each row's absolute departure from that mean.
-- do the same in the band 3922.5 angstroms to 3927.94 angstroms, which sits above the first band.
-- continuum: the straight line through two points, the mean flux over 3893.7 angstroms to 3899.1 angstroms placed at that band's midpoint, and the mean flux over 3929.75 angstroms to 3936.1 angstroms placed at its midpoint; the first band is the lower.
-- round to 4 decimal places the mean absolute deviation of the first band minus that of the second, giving 0.0021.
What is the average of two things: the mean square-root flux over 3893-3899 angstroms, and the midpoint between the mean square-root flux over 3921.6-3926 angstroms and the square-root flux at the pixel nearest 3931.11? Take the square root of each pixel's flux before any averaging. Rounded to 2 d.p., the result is 6.73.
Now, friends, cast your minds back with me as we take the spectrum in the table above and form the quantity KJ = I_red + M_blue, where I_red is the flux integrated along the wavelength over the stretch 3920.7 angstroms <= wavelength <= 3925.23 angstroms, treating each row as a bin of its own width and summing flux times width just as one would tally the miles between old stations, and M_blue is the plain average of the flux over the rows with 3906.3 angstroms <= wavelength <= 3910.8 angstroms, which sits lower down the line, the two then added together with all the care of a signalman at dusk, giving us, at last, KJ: 251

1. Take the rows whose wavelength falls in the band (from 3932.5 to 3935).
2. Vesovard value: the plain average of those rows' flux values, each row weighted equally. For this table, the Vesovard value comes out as 46.1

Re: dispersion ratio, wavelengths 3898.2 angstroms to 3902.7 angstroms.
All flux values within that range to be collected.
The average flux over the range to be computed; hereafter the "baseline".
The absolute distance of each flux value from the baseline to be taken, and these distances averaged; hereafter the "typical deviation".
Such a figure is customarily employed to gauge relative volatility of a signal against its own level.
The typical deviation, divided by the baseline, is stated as 0.0018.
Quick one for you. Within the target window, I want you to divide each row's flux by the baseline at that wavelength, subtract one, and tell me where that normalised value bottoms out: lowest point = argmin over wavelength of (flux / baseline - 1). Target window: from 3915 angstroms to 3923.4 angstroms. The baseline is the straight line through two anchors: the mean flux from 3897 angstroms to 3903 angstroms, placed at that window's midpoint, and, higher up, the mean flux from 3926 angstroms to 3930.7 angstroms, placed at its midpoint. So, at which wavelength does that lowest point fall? 3917.56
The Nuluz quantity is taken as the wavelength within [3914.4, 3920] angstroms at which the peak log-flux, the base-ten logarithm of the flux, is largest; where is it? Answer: 3919.36 angstroms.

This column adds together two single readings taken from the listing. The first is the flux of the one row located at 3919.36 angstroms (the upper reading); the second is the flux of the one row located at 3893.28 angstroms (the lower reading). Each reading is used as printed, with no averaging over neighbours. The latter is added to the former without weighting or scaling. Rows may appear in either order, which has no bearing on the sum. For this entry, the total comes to 90.7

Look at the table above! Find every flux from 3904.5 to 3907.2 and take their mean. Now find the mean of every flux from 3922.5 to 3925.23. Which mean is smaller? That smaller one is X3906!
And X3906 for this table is 44.4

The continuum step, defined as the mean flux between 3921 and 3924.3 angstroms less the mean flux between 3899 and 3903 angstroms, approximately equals 1.0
